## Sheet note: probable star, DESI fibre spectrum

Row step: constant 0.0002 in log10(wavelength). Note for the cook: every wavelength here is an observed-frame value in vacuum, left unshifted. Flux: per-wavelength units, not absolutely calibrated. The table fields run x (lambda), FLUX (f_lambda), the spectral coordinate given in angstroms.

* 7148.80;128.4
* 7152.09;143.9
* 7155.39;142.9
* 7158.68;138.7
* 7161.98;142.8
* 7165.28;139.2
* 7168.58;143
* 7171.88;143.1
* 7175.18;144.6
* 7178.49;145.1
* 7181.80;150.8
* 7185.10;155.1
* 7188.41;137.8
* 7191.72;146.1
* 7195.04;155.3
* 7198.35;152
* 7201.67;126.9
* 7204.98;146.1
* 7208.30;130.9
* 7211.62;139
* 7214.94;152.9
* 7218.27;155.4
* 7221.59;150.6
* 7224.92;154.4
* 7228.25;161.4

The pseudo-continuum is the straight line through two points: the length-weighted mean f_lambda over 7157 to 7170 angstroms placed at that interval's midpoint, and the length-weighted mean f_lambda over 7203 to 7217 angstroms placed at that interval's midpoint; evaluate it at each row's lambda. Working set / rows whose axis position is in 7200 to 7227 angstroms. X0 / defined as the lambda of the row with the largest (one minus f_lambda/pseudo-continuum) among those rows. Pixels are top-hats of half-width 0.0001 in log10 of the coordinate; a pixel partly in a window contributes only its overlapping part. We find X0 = 7201.67 angstroms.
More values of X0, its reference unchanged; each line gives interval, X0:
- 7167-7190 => 7188.41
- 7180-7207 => 7201.67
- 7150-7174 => 7158.68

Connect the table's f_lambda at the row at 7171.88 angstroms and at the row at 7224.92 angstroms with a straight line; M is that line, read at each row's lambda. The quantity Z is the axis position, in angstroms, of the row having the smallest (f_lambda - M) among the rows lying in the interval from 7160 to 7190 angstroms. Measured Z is 7188.41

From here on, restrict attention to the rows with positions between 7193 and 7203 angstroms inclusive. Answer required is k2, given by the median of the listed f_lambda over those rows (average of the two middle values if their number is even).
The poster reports 152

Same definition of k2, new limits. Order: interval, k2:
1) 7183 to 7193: 146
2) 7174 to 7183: 145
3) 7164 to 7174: 143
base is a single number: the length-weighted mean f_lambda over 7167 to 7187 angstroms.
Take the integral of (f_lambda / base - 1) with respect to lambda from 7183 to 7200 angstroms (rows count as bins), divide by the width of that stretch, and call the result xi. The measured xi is 0.016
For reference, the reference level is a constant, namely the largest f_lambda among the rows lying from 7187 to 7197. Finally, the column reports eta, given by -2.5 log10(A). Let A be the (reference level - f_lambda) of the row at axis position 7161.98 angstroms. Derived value -2.7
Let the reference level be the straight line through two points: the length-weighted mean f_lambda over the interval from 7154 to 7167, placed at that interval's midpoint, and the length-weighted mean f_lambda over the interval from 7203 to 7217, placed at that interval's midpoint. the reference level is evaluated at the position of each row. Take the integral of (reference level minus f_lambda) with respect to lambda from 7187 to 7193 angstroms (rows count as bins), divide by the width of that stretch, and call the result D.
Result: -0.2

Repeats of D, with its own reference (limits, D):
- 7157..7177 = -0.8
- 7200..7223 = -0.7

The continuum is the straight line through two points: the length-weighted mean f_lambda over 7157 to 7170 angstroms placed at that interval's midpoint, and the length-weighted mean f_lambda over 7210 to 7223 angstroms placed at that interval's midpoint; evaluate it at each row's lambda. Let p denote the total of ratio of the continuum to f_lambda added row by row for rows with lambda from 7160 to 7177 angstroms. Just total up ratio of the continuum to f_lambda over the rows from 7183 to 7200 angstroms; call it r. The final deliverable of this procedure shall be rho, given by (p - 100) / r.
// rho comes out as -19.5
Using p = 4.97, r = 4.88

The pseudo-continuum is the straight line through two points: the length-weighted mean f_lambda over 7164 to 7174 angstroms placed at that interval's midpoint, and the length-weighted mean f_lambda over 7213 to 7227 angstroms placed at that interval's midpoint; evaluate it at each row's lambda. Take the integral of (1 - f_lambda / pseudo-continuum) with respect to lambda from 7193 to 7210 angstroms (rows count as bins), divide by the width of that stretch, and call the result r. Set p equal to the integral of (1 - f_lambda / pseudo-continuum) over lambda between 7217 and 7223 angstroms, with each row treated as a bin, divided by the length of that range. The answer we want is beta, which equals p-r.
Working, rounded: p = 0.00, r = 0.046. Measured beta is -0.04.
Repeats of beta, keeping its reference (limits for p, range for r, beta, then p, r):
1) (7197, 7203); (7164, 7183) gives 0.07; 0.06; -0.008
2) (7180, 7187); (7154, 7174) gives -0.04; -0.05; -0.005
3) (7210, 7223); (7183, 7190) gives 0.03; 0.02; -0.007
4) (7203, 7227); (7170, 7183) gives 0.05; 0.03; -0.014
